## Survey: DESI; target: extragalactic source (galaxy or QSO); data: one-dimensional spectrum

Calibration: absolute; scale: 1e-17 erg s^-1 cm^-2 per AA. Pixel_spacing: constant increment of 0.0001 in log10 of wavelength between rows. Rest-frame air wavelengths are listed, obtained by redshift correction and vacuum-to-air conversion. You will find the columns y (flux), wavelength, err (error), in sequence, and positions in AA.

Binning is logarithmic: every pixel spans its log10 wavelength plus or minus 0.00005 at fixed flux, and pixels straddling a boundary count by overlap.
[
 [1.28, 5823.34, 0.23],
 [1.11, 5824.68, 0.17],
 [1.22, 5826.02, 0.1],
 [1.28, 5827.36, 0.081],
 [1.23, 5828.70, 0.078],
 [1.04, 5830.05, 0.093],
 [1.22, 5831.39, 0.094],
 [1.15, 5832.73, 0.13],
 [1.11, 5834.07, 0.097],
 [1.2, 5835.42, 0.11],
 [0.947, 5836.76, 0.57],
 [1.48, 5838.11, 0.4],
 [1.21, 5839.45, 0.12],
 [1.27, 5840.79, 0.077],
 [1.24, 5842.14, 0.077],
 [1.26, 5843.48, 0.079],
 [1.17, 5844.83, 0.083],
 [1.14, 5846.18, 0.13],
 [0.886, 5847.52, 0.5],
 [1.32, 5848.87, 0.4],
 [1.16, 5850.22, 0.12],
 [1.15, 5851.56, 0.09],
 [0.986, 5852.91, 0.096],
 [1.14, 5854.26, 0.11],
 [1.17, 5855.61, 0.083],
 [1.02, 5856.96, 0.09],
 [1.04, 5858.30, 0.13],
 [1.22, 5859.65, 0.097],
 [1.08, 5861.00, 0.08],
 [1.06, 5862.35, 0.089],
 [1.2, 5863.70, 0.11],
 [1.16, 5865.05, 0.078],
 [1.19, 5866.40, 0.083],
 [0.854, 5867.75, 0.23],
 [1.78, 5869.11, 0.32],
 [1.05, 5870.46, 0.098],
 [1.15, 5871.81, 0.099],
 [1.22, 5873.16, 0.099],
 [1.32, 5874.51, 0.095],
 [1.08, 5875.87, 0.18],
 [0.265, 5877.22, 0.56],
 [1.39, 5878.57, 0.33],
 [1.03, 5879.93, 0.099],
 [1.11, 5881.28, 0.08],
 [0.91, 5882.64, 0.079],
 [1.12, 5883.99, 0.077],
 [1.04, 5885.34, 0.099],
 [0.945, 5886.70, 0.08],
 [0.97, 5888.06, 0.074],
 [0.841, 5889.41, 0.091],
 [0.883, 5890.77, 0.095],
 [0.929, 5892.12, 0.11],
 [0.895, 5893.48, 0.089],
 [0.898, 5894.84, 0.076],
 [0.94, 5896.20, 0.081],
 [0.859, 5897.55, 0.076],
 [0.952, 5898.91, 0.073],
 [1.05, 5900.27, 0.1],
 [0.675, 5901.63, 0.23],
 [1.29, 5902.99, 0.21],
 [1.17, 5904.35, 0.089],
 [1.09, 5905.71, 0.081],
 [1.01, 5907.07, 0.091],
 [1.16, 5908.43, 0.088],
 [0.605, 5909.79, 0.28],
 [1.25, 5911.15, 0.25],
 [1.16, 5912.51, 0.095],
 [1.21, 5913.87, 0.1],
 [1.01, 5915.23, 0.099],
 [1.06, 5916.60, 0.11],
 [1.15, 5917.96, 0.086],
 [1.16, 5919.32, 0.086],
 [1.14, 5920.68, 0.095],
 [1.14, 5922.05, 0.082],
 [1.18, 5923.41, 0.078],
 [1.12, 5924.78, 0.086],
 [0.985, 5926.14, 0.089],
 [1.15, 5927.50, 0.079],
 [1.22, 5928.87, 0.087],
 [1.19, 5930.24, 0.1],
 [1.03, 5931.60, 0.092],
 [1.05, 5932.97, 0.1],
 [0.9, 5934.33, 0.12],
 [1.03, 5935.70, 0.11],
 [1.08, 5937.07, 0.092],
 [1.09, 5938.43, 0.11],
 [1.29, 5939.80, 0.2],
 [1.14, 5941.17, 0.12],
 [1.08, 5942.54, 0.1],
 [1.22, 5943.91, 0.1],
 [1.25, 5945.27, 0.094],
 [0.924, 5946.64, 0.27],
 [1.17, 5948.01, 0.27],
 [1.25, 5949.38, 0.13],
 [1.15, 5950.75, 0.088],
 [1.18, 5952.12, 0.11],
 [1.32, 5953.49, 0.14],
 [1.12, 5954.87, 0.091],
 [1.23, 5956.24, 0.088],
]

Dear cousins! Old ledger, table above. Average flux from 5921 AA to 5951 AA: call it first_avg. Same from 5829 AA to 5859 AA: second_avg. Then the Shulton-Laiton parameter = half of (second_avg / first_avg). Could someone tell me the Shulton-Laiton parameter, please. 0.514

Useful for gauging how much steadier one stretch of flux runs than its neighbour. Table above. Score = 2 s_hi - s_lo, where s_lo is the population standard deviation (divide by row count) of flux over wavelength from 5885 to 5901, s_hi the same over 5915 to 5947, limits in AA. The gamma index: 0.13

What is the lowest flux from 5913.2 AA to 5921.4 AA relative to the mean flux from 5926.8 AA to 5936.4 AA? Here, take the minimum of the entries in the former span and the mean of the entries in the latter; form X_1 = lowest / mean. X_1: 0.93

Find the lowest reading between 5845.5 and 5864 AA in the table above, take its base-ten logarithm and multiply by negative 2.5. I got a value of 0.13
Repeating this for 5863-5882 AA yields 1.44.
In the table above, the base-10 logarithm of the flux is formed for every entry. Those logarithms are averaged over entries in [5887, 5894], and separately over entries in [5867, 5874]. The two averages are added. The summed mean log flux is 0.03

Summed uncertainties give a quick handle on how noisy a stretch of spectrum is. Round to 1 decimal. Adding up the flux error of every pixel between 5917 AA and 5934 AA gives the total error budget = 1.1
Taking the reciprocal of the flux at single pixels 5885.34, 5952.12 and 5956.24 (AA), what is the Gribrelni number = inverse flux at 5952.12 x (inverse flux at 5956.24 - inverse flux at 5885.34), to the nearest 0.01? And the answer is -0.13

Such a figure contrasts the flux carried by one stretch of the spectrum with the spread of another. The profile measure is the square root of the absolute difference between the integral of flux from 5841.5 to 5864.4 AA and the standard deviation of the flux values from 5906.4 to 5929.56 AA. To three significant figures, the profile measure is 5.08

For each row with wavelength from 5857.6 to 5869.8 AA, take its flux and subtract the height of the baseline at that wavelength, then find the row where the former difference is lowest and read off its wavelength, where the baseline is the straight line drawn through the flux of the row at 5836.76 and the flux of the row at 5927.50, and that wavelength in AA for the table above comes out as 5867.75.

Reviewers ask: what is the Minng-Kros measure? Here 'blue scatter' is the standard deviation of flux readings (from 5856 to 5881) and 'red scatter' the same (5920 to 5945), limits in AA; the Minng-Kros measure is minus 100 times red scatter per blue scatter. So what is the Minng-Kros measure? -33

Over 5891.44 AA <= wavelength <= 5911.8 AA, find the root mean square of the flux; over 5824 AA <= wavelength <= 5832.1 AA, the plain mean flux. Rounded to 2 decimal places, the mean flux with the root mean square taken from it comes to 0.18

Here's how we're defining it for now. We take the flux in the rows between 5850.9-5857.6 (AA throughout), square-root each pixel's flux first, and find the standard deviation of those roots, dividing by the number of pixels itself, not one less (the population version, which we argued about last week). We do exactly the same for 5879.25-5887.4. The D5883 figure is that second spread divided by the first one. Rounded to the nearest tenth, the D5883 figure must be 1.1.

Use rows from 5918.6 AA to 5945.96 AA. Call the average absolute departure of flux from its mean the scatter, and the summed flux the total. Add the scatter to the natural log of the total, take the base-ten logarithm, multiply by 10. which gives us 5.03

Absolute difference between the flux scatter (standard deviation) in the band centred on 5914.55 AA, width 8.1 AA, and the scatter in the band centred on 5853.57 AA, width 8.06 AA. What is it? 0.010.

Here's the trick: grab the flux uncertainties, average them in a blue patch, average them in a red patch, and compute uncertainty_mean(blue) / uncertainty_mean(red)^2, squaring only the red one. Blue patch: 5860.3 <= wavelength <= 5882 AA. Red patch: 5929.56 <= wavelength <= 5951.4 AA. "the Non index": 10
